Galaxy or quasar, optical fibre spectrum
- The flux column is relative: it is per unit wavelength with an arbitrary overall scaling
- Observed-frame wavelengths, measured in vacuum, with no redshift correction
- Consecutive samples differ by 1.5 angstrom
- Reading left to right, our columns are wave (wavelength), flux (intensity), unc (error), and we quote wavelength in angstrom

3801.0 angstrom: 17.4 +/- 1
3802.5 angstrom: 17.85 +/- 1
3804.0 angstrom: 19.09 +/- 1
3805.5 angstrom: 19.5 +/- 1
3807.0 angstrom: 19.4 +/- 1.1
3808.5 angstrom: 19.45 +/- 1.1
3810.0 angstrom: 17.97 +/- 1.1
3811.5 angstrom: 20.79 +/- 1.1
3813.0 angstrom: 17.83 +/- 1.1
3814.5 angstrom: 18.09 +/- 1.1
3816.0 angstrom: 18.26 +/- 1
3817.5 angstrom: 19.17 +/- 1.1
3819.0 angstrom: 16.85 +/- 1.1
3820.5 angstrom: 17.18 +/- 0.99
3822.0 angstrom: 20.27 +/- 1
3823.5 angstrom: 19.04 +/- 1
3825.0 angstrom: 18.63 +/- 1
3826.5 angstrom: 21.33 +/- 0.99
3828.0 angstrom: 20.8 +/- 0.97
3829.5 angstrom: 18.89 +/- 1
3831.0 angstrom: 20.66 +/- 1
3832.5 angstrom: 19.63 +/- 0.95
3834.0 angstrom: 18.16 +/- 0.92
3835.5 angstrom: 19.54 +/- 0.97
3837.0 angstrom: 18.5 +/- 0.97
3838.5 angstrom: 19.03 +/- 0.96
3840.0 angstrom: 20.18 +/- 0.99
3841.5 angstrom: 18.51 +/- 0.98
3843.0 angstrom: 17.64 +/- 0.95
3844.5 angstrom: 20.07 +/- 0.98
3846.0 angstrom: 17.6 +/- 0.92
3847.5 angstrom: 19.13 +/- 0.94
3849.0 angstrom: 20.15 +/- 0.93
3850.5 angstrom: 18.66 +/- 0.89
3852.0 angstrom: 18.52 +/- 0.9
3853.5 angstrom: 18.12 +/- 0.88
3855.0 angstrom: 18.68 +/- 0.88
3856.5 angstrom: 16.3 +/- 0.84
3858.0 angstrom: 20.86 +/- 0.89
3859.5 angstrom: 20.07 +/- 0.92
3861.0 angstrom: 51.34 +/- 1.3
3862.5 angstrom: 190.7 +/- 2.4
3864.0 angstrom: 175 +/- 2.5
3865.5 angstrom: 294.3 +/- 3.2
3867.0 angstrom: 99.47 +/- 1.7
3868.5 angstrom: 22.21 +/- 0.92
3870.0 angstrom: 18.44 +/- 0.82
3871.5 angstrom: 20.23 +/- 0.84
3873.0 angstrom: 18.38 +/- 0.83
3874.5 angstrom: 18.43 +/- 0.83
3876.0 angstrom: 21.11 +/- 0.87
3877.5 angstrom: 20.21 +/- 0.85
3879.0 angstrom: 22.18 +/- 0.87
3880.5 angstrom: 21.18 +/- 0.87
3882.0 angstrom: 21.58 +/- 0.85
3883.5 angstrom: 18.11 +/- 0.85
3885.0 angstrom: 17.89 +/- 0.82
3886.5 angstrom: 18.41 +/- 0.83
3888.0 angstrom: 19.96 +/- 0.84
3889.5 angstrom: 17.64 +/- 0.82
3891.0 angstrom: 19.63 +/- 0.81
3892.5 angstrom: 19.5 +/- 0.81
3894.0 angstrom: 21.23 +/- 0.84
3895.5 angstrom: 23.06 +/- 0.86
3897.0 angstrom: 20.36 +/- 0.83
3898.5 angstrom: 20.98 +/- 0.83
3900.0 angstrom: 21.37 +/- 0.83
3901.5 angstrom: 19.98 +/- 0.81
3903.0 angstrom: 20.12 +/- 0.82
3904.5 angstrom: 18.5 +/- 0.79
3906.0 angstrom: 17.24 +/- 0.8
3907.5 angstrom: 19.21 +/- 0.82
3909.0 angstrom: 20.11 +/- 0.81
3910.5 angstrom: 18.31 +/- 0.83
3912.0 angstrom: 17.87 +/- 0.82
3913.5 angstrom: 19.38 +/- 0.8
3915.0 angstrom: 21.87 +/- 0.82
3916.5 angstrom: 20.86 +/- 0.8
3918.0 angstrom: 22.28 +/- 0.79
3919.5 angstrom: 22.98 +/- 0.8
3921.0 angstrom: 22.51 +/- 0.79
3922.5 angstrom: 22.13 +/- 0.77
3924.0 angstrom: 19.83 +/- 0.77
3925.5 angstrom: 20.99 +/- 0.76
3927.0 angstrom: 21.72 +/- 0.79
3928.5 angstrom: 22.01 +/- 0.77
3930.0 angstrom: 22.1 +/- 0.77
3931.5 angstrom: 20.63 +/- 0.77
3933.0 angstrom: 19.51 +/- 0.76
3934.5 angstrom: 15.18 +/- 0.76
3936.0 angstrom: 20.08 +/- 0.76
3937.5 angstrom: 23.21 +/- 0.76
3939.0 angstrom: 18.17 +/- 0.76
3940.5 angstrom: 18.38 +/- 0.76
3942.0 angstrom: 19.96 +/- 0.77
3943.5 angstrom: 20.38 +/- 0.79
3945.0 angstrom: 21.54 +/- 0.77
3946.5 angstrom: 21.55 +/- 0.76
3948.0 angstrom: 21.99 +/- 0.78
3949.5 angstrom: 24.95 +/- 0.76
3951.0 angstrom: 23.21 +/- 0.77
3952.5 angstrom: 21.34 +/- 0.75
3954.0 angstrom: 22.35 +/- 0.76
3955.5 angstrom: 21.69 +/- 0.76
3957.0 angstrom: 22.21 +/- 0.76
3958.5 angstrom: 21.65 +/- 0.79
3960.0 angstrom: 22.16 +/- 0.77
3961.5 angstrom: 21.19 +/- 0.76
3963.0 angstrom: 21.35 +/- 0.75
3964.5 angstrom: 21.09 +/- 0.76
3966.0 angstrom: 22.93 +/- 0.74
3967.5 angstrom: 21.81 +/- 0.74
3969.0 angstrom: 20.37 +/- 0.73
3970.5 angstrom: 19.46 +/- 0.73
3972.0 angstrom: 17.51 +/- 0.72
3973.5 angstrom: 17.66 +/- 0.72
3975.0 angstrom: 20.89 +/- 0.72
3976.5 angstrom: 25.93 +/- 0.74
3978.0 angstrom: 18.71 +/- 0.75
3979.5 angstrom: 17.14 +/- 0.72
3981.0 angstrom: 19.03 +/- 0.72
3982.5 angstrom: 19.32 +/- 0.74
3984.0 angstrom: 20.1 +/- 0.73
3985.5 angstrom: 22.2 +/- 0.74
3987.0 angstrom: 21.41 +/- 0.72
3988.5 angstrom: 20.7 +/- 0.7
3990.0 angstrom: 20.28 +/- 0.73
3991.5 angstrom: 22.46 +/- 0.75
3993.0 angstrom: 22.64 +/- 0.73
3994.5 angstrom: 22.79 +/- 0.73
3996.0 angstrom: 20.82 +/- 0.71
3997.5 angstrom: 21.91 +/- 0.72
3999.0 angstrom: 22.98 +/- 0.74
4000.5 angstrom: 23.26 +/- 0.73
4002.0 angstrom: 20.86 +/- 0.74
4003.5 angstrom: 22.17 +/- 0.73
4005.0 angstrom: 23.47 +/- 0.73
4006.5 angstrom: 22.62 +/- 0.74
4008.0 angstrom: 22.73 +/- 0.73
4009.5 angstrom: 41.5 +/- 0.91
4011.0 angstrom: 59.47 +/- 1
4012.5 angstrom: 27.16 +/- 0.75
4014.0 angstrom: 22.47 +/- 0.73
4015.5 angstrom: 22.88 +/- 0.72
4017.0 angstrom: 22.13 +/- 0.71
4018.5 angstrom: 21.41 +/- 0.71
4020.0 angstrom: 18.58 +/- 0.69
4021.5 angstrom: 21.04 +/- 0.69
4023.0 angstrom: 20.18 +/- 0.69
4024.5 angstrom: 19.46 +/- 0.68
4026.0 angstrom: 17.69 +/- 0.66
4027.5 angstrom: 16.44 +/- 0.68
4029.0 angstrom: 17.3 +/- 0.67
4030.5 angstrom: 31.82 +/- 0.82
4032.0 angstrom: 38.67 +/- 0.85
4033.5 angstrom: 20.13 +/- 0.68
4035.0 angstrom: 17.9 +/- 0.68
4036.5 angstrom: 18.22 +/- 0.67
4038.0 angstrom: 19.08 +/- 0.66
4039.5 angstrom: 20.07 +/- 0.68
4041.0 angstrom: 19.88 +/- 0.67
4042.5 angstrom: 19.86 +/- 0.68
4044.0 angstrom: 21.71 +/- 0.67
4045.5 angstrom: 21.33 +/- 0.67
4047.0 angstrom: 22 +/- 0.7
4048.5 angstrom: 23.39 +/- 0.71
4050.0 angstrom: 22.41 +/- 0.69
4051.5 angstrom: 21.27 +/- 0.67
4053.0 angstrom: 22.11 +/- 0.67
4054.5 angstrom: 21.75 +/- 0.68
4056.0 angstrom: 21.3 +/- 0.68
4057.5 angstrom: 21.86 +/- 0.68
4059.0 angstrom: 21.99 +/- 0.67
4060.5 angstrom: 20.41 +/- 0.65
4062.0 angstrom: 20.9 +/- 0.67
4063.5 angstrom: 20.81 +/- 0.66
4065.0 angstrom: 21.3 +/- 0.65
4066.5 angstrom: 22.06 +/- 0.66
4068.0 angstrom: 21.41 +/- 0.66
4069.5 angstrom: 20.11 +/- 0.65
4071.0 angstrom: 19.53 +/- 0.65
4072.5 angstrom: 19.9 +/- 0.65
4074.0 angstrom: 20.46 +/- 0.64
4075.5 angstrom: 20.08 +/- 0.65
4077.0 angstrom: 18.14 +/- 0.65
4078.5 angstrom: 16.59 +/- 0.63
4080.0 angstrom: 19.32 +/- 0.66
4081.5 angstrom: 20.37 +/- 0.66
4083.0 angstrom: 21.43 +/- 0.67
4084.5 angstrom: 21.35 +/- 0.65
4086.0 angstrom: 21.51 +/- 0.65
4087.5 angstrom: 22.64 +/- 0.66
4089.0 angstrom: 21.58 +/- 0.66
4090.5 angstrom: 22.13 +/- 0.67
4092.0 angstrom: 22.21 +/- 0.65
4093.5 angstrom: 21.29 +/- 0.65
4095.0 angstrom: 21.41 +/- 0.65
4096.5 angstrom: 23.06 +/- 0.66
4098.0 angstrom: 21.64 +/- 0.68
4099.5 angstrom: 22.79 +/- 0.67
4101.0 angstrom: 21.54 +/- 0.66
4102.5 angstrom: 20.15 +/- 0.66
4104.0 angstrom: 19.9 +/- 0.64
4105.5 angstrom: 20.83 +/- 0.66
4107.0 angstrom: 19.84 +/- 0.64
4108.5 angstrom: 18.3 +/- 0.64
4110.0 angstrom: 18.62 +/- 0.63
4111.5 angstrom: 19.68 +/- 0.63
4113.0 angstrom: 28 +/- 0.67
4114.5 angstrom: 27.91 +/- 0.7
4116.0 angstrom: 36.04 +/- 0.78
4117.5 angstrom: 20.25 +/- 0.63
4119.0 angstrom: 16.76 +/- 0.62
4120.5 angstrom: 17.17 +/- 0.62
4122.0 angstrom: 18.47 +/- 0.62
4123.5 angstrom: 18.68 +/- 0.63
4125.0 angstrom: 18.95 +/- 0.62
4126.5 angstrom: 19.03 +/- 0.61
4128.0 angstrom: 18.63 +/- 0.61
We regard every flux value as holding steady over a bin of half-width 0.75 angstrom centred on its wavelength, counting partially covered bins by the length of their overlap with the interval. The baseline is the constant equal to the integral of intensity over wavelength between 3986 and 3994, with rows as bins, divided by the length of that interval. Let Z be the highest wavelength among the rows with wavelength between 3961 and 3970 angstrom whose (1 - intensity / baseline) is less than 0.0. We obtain 3967.5 angstrom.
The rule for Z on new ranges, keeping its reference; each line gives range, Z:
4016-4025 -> 4017.0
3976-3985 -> 3976.5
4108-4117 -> 4116.0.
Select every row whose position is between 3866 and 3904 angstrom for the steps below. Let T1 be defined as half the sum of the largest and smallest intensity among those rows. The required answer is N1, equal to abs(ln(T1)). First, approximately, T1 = 59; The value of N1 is 4.1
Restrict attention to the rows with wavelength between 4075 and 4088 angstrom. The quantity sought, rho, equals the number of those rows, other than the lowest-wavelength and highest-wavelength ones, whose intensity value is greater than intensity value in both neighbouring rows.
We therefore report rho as 1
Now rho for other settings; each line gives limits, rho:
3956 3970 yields 3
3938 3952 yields 1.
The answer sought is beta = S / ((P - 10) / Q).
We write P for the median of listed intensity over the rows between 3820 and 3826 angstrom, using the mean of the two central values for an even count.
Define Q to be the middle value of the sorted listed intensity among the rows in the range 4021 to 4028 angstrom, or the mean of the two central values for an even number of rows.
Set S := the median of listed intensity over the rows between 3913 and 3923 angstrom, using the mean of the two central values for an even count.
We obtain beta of 48.7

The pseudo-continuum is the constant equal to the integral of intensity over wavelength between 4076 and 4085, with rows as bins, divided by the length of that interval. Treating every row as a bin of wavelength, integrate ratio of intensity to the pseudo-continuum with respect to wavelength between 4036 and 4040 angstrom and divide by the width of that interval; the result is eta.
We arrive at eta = 0.98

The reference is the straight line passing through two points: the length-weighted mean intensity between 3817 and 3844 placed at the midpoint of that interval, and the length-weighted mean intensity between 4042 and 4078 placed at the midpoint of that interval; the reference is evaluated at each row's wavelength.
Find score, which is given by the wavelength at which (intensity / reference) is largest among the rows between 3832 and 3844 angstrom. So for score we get 3840.0 angstrom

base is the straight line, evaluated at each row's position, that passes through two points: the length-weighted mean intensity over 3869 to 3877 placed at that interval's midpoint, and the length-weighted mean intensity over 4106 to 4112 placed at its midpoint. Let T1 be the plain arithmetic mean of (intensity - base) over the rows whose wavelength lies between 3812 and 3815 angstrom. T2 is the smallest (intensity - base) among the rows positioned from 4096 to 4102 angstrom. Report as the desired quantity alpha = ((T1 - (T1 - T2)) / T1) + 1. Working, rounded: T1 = -1.5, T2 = 2.4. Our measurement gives -0.5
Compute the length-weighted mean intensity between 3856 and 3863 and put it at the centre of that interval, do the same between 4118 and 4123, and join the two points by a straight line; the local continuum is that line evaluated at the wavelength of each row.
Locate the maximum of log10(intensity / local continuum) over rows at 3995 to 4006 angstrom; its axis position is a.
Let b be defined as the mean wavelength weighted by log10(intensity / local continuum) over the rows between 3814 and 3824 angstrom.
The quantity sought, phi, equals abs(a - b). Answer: 186.1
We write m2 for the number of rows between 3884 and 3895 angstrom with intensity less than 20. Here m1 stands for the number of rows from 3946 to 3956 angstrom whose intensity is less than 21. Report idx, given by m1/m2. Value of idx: 0.0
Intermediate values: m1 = 0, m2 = 6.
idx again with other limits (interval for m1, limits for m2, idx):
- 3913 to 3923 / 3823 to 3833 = 0.5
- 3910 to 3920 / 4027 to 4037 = 1.0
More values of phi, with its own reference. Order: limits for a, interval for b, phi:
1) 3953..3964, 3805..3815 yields 150.0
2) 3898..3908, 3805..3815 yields 90.0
